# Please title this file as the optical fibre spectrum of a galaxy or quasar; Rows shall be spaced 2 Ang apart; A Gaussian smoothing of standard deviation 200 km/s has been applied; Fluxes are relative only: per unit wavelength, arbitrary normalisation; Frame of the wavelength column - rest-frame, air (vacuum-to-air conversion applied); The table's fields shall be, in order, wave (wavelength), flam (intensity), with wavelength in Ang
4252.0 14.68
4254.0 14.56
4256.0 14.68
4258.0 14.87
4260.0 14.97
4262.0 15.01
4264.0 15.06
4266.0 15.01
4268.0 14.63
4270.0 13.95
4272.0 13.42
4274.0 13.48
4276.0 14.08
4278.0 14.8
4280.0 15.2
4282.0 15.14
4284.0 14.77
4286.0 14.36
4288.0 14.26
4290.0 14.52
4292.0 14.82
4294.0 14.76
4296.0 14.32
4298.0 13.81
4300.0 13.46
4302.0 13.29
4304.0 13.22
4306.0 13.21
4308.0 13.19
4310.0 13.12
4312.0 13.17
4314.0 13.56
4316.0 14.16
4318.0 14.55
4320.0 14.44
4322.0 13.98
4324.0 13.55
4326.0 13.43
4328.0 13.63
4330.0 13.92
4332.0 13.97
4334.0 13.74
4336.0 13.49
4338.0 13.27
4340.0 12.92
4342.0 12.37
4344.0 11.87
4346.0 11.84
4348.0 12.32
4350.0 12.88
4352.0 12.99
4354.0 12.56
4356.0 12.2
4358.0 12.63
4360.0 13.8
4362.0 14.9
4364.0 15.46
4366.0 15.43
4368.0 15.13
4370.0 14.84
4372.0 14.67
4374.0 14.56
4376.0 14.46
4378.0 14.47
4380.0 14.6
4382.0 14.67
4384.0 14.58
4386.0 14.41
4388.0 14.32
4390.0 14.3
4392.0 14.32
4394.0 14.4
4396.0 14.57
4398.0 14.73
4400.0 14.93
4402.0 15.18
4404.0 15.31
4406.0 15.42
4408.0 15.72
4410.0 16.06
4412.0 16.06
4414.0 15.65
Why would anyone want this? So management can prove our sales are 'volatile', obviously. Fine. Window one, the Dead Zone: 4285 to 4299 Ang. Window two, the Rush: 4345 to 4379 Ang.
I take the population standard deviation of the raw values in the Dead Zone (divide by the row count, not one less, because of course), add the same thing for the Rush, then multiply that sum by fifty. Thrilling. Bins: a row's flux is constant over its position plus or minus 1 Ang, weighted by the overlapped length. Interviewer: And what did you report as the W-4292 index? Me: 76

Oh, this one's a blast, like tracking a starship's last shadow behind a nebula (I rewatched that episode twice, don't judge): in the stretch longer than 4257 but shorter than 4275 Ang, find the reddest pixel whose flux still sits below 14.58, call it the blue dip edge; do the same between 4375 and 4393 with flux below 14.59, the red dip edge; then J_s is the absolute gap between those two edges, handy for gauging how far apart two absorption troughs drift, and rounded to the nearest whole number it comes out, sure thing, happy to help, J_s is 118 Ang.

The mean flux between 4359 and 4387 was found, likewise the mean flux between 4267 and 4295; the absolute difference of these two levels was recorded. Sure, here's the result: 0.3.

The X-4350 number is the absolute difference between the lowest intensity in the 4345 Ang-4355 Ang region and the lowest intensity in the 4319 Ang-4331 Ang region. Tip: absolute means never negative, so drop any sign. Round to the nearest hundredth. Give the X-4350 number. 1.59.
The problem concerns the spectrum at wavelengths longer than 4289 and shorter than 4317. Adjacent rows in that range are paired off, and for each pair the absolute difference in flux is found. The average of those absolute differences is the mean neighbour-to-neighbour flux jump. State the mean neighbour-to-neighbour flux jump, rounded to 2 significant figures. 0.23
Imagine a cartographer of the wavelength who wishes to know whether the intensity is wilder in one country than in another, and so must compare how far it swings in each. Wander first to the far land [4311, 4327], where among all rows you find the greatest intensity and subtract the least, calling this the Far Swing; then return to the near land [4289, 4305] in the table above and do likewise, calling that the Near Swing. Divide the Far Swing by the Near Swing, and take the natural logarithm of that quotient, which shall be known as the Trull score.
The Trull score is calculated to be -0.1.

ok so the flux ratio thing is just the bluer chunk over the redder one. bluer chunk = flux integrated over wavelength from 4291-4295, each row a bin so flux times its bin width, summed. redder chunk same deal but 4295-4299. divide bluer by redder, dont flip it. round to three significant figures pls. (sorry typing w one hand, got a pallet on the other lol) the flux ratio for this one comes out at 1.05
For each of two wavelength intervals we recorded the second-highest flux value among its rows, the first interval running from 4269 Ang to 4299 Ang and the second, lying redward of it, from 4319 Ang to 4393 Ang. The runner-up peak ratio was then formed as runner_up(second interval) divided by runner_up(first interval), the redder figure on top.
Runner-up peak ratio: 1.02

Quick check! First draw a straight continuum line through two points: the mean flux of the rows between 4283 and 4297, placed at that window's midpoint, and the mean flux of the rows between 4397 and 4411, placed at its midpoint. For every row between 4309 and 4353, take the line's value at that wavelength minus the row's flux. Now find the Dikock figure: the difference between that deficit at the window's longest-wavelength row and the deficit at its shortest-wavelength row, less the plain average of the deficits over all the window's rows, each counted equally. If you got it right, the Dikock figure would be -1.1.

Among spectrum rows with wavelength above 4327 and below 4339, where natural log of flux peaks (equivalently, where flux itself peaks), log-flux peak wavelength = 4332.0 Ang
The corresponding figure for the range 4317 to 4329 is 4318.0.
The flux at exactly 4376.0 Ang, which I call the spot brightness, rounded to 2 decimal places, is 14.46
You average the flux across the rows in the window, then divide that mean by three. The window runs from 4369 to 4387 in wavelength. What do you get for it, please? 4.86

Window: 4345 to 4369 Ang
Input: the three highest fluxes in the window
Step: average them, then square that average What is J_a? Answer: 235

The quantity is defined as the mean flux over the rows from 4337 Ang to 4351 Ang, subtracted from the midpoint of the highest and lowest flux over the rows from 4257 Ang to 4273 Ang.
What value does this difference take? 1.7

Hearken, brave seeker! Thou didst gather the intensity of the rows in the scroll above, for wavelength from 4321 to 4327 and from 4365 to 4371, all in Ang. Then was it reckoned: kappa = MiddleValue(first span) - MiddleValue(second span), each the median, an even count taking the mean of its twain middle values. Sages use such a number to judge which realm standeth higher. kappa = -1.6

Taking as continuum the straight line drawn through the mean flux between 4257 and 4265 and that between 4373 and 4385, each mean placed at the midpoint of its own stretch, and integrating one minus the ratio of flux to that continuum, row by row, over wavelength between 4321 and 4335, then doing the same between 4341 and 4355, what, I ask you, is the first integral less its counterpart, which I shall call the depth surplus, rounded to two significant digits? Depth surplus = -1.2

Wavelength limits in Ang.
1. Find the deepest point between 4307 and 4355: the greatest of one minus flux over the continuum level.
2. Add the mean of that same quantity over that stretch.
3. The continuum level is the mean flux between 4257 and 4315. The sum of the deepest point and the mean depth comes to 0.229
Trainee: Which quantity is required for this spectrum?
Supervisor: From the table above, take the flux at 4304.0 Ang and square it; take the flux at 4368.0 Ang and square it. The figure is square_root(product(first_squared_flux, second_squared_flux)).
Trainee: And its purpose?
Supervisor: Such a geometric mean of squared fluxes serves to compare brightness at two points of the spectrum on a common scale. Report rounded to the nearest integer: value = 200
